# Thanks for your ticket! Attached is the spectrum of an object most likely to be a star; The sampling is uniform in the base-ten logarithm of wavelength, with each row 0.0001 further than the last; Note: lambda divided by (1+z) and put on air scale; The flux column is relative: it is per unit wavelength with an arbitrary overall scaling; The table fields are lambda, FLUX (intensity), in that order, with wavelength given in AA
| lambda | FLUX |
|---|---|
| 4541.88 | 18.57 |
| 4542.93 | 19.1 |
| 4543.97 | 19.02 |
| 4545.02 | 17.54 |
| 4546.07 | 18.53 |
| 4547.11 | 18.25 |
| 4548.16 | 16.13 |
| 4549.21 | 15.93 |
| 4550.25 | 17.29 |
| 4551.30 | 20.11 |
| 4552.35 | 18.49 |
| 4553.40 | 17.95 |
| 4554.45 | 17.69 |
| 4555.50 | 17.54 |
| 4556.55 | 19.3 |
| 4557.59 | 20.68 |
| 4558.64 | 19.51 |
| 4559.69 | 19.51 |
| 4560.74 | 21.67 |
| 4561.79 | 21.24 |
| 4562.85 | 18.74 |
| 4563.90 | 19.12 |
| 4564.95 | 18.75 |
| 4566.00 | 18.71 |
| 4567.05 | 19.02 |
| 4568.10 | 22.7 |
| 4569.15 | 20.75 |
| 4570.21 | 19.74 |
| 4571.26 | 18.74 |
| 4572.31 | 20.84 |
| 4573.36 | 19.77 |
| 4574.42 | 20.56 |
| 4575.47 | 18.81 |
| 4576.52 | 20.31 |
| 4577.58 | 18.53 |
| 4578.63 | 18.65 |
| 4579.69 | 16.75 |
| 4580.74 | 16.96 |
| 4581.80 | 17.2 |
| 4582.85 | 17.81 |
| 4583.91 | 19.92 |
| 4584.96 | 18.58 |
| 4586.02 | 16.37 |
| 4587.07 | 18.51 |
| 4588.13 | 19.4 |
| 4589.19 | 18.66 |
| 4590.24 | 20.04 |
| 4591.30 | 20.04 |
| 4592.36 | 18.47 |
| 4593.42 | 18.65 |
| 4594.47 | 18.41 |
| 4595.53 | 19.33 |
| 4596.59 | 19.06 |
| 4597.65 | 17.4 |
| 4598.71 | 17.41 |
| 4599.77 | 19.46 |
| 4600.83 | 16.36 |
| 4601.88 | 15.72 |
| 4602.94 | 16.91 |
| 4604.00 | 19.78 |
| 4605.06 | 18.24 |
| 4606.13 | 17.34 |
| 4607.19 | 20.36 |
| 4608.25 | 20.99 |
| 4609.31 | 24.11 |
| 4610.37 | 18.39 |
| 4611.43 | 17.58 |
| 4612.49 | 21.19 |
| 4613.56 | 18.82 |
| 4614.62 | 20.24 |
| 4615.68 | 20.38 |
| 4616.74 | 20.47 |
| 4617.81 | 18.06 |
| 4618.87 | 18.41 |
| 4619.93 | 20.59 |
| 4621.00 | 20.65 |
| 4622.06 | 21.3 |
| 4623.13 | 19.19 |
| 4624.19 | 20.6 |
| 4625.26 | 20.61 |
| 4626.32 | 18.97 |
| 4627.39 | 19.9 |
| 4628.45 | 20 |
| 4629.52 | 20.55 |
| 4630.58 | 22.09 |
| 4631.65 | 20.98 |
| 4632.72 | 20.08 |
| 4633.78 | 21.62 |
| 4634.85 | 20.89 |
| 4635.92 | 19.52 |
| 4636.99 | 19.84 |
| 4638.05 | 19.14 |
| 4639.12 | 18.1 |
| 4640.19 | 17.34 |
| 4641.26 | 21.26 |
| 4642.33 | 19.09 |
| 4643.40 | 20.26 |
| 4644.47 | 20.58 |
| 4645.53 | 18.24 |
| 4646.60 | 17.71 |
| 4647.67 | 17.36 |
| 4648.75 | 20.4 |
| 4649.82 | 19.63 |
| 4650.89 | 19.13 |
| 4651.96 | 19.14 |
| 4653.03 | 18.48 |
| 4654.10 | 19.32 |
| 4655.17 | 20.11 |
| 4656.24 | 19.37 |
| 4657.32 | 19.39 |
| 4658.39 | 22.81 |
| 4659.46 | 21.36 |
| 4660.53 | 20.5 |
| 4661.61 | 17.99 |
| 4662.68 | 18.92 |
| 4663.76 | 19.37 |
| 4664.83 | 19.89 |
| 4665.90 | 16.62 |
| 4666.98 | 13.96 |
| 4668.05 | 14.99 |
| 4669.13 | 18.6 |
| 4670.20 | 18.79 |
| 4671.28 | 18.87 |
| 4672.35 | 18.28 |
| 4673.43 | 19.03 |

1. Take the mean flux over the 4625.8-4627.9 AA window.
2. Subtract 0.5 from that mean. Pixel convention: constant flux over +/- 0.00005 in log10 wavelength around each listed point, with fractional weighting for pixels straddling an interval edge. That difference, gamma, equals 18.9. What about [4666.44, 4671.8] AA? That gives 16.5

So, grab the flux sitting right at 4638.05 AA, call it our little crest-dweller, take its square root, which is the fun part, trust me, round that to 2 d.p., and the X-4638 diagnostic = 4.37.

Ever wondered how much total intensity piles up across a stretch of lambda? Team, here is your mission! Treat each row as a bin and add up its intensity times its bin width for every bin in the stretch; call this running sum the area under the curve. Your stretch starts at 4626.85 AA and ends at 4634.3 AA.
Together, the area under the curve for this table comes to 155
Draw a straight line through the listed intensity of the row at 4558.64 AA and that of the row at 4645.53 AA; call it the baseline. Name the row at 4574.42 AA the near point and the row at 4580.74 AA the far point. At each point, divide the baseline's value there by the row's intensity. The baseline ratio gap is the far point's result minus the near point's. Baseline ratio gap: 0.19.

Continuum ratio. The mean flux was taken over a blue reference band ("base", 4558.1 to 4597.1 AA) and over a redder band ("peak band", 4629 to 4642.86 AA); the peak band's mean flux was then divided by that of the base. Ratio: 1.04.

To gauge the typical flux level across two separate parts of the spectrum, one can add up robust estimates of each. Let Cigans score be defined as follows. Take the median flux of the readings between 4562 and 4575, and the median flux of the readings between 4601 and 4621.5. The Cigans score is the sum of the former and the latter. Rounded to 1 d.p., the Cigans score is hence 39.2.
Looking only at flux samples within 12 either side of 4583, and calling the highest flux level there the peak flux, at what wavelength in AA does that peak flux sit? 4572.31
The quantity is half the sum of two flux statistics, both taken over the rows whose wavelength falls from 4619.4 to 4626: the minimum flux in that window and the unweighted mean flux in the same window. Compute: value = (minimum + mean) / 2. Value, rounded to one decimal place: 19.8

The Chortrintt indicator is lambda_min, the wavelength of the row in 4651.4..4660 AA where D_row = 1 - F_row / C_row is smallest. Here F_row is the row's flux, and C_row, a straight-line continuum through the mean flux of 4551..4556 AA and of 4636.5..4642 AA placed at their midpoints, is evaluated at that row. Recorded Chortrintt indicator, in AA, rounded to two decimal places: 4658.39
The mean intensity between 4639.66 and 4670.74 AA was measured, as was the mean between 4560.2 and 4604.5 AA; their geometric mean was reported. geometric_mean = 18.9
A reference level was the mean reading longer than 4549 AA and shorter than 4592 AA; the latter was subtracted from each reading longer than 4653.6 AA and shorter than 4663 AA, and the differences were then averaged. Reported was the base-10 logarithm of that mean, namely -0.03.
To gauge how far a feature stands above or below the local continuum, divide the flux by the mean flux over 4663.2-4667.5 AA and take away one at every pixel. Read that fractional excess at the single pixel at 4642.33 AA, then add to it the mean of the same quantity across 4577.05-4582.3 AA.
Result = 0.10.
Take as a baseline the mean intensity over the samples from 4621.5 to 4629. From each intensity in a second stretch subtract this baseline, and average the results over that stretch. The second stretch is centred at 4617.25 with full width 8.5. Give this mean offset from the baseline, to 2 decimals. -0.38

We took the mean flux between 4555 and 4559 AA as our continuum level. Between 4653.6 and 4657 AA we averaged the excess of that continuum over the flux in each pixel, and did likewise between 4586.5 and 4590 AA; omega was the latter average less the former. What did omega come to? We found 0.7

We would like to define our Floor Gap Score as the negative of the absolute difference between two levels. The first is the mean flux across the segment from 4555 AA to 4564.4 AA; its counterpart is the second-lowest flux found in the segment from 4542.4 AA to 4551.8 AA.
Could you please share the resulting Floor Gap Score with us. -3.6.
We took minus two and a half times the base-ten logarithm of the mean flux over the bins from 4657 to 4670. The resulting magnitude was -3.180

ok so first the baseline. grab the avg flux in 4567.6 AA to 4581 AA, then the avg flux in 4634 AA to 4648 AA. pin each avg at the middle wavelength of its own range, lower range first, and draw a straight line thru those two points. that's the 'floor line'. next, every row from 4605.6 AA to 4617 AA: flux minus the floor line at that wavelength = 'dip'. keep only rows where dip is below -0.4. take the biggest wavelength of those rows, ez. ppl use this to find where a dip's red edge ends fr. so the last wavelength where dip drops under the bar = 4613.56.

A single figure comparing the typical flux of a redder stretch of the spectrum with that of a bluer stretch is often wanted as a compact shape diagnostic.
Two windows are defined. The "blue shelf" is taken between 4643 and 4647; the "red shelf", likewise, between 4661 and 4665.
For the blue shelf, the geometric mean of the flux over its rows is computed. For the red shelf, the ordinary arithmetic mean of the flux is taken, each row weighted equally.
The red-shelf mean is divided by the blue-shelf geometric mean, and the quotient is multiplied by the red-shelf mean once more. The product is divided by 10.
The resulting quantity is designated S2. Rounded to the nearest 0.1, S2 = 1.9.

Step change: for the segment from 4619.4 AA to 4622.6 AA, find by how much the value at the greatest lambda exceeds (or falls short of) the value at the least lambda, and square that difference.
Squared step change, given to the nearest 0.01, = 0.50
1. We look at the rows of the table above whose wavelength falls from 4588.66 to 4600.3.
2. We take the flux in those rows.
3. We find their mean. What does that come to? 18.8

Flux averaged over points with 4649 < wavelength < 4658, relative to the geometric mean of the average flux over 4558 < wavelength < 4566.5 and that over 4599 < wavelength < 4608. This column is 1.03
